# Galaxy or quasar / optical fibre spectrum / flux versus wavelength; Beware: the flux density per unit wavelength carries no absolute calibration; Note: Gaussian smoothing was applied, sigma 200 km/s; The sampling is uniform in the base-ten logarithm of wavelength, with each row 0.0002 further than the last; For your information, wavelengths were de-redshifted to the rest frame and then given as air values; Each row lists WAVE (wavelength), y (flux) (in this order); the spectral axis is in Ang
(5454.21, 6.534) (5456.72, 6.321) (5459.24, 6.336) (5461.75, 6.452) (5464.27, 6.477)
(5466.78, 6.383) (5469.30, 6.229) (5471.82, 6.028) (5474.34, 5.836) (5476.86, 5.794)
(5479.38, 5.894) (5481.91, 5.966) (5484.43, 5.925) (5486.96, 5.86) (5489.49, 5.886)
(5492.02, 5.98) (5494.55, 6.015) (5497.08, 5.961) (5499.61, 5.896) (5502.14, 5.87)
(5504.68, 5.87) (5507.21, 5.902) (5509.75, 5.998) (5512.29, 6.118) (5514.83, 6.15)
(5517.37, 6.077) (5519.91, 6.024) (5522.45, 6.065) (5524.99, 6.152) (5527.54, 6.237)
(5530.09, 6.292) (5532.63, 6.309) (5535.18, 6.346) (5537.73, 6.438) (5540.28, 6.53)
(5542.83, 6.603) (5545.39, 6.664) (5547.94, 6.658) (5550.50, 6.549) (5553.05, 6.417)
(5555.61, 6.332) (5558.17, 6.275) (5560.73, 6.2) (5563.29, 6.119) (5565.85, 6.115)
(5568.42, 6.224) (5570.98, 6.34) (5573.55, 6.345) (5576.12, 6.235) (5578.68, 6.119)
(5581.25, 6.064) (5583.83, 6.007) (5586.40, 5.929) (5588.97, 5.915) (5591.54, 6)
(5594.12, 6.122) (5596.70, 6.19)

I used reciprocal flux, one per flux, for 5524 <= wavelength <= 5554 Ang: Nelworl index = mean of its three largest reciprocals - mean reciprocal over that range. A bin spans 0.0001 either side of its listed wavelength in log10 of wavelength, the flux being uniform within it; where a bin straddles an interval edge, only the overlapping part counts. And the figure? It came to 0.0051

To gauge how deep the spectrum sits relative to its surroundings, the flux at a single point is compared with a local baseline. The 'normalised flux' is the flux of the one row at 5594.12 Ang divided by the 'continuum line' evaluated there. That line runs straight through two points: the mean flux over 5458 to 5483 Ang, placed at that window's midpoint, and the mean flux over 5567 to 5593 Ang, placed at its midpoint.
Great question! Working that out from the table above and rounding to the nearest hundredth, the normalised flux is 1.00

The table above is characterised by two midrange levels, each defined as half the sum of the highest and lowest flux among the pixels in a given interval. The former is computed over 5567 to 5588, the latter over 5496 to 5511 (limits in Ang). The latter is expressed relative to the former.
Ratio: 0.97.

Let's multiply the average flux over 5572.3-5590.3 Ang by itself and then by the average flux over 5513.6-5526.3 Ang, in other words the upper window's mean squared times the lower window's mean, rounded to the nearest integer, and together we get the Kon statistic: 226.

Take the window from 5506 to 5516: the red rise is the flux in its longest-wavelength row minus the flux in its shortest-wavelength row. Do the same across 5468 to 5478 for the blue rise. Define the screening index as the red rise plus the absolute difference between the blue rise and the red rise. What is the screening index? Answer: 0.93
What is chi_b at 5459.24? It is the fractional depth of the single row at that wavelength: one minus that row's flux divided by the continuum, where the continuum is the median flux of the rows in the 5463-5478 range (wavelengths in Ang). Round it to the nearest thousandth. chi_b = -0.034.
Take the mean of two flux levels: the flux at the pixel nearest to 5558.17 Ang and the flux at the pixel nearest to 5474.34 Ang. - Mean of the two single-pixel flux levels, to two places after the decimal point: 6.06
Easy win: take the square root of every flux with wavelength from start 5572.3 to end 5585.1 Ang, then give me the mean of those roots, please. 2.48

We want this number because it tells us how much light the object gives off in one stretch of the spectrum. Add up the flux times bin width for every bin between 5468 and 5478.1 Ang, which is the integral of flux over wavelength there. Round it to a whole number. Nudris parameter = 60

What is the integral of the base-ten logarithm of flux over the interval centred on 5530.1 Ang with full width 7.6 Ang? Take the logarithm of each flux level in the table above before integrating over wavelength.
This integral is 6.1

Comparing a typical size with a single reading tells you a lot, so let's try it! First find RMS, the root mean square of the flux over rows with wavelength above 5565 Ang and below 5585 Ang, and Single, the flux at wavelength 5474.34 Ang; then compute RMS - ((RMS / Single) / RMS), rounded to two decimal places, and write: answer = 6.01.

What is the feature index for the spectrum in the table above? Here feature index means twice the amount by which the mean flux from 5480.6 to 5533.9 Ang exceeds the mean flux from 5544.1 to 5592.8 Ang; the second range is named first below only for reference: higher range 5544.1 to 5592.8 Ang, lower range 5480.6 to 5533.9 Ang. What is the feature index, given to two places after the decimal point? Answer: -0.42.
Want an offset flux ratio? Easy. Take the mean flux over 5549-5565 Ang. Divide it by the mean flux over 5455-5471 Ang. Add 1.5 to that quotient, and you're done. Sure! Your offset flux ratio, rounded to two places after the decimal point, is 2.49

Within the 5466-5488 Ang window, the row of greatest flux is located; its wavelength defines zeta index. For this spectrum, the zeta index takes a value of 5466.78 Ang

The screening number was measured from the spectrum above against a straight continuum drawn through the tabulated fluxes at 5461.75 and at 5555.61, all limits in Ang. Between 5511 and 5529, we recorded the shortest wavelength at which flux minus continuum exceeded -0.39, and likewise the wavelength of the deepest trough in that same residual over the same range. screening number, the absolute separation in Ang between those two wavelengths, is 7.6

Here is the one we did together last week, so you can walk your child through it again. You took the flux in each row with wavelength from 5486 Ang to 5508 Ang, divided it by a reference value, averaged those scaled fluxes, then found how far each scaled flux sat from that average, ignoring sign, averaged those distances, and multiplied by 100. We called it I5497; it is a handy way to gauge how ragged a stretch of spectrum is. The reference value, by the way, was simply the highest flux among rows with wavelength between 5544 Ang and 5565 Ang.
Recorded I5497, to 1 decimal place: 0.7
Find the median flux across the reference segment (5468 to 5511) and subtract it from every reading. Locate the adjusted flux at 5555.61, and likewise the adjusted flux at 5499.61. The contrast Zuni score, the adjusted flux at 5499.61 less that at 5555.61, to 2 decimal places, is -0.44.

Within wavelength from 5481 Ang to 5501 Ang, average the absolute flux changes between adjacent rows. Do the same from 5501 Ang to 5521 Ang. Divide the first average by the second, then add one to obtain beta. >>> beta 1.94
